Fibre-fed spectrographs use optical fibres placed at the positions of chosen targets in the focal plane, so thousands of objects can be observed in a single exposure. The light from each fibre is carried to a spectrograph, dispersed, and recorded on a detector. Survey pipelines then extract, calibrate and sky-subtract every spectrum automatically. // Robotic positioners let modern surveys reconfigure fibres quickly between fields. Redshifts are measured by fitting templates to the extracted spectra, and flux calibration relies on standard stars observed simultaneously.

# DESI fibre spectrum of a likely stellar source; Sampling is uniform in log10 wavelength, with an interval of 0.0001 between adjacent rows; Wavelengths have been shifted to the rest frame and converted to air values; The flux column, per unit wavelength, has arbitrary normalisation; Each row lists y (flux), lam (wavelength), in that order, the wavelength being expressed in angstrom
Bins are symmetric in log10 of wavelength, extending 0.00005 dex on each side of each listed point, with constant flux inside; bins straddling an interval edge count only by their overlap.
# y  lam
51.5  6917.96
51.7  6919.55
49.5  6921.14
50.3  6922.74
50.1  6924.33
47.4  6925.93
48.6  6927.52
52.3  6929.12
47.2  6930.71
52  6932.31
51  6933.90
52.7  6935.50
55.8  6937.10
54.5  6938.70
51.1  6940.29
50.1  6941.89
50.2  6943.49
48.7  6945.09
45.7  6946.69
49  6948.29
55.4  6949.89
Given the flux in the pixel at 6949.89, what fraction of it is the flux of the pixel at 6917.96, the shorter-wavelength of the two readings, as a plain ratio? 0.93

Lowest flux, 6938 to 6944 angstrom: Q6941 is 50.1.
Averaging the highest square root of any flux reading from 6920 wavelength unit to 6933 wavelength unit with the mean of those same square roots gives 7.14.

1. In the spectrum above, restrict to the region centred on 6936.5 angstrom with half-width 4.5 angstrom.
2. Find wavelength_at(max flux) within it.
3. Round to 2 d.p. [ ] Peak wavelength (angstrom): 6937.10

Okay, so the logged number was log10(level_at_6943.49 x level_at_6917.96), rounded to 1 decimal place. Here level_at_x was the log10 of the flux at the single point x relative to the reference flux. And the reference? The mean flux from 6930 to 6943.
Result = -4.5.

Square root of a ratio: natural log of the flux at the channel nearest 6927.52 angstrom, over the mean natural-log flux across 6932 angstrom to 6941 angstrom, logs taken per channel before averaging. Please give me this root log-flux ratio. 0.99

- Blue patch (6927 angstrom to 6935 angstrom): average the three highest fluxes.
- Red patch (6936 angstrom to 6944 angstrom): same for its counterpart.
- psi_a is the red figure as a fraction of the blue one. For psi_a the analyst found 1.04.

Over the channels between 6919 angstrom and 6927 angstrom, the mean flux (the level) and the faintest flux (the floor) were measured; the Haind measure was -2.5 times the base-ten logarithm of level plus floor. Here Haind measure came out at -4.97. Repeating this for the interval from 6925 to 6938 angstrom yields -4.98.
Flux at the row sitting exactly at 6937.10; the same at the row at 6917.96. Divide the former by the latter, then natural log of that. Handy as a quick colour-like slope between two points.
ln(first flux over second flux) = 0.080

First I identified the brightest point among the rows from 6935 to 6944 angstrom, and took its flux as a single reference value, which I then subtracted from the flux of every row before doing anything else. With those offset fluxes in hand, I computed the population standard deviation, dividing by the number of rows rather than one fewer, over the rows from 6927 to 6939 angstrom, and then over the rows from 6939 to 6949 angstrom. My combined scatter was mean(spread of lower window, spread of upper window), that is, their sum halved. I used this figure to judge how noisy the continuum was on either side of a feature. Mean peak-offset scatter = 2.2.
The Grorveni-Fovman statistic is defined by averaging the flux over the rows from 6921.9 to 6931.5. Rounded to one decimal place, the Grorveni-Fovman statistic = 49.3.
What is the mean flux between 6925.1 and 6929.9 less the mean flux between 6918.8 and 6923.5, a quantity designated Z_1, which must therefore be -1.1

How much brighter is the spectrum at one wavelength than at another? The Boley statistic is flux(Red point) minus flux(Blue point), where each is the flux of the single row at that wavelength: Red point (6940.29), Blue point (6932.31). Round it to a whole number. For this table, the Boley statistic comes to -1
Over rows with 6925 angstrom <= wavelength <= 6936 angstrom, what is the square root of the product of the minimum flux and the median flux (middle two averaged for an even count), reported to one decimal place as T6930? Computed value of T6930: 49.1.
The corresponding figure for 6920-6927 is 48.6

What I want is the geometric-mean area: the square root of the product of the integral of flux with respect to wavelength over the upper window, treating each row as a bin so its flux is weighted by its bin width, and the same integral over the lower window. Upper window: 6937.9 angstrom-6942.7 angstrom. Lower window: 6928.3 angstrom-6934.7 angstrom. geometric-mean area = 284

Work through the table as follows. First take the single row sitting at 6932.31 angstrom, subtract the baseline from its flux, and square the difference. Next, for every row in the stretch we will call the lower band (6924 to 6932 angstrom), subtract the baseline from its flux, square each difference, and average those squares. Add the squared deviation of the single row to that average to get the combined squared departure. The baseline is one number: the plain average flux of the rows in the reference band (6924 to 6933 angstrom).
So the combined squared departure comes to 10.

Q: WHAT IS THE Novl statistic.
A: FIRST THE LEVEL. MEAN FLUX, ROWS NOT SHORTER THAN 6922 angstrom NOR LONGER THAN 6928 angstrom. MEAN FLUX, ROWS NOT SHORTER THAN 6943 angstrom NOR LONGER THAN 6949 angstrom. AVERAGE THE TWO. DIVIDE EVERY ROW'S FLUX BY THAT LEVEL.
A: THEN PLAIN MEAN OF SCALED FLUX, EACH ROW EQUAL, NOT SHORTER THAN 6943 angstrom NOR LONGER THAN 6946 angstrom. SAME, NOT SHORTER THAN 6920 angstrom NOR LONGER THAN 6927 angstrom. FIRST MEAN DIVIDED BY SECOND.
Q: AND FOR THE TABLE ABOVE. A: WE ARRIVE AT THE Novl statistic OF 1.00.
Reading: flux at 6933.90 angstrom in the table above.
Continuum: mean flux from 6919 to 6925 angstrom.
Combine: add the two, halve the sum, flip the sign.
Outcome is -50.7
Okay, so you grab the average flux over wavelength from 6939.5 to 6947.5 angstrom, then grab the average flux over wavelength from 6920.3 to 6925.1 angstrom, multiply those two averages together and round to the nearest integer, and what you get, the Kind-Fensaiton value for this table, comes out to 2456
